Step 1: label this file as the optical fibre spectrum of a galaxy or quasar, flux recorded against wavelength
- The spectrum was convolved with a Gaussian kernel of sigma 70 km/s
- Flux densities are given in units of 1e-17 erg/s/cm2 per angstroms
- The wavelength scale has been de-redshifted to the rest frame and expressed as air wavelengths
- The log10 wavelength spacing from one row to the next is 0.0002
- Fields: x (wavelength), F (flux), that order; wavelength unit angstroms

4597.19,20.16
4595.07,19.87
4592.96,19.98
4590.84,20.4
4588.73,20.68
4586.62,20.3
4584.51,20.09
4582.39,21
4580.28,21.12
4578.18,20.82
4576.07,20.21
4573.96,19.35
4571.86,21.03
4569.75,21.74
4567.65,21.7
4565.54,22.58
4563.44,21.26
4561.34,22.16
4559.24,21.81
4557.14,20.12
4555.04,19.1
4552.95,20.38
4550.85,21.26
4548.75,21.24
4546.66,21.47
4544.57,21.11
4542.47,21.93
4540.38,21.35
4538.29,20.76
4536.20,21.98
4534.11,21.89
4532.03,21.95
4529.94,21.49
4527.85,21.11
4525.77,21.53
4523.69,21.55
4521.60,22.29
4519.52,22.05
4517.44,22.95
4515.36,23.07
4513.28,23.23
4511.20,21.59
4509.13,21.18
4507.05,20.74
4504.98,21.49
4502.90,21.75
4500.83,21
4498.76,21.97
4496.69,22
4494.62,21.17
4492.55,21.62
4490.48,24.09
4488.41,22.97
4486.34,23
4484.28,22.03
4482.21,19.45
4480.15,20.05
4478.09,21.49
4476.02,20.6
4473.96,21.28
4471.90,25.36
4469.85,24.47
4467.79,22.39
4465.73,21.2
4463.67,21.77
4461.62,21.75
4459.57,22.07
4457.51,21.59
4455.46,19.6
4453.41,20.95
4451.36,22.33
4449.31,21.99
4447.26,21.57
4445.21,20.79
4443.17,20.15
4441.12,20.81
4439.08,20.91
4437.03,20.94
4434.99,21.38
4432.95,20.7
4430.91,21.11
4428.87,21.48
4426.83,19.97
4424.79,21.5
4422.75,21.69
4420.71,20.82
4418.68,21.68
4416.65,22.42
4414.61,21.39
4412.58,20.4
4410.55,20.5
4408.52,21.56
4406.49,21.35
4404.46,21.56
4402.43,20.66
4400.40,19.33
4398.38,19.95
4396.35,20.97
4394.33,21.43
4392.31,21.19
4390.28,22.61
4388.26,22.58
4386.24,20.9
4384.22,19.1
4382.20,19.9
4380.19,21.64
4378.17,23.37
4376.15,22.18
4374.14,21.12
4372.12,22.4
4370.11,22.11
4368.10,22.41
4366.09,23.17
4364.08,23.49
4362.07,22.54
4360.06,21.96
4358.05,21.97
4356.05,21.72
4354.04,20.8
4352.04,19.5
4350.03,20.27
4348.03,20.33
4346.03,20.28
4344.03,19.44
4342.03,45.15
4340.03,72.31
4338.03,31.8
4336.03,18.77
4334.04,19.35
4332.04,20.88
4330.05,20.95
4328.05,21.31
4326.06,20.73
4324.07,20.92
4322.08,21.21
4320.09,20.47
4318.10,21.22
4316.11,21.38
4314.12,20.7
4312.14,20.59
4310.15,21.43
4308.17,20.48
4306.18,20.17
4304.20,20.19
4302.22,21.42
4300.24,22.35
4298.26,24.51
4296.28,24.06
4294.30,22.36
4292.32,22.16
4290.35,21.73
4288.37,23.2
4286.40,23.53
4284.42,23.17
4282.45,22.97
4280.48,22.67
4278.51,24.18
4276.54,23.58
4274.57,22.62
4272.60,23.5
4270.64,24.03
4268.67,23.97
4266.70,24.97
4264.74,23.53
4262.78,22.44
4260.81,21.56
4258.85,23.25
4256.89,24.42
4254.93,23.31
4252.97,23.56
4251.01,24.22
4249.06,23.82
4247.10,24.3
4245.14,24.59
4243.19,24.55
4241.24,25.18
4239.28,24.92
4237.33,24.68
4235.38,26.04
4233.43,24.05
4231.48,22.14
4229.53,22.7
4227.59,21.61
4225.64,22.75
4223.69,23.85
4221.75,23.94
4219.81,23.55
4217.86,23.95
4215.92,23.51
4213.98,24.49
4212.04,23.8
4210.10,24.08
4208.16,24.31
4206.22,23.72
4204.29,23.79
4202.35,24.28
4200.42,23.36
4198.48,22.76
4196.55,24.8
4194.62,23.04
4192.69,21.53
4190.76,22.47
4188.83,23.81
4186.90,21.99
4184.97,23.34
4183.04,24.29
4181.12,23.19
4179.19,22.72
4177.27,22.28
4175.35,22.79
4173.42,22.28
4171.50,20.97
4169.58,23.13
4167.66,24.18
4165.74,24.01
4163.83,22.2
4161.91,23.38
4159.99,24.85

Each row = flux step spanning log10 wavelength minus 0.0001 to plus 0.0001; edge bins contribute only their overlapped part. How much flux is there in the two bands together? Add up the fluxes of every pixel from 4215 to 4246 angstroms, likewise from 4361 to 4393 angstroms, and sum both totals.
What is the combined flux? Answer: 733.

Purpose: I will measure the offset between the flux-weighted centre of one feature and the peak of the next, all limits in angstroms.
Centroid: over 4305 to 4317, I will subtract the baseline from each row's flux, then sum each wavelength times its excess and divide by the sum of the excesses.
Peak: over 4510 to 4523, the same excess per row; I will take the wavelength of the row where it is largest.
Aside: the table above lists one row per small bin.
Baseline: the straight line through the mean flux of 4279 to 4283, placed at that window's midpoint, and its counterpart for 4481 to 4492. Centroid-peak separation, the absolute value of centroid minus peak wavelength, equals 202.6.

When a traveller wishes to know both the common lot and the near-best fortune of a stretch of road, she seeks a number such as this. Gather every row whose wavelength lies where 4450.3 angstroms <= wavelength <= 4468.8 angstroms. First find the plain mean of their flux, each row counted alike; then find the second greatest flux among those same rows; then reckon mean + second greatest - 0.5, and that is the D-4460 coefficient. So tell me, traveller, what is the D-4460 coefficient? 43.3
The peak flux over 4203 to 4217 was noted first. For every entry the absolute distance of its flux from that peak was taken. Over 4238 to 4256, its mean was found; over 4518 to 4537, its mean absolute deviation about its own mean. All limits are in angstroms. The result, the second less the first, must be -0.2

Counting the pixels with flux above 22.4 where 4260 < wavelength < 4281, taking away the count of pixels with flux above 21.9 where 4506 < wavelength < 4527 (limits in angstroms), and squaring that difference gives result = 25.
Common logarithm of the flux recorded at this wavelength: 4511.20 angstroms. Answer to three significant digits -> 1.33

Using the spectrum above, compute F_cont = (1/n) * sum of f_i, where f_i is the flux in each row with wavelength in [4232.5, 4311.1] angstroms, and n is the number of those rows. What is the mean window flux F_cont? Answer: 23.3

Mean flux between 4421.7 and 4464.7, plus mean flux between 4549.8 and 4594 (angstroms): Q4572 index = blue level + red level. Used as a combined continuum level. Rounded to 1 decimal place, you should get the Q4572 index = 42.0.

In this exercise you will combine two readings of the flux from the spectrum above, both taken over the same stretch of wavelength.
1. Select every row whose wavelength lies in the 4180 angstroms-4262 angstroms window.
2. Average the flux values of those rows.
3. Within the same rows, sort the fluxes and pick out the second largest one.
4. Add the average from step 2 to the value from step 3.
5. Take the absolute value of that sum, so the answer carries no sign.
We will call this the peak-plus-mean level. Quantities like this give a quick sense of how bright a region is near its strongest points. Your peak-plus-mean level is 48.8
